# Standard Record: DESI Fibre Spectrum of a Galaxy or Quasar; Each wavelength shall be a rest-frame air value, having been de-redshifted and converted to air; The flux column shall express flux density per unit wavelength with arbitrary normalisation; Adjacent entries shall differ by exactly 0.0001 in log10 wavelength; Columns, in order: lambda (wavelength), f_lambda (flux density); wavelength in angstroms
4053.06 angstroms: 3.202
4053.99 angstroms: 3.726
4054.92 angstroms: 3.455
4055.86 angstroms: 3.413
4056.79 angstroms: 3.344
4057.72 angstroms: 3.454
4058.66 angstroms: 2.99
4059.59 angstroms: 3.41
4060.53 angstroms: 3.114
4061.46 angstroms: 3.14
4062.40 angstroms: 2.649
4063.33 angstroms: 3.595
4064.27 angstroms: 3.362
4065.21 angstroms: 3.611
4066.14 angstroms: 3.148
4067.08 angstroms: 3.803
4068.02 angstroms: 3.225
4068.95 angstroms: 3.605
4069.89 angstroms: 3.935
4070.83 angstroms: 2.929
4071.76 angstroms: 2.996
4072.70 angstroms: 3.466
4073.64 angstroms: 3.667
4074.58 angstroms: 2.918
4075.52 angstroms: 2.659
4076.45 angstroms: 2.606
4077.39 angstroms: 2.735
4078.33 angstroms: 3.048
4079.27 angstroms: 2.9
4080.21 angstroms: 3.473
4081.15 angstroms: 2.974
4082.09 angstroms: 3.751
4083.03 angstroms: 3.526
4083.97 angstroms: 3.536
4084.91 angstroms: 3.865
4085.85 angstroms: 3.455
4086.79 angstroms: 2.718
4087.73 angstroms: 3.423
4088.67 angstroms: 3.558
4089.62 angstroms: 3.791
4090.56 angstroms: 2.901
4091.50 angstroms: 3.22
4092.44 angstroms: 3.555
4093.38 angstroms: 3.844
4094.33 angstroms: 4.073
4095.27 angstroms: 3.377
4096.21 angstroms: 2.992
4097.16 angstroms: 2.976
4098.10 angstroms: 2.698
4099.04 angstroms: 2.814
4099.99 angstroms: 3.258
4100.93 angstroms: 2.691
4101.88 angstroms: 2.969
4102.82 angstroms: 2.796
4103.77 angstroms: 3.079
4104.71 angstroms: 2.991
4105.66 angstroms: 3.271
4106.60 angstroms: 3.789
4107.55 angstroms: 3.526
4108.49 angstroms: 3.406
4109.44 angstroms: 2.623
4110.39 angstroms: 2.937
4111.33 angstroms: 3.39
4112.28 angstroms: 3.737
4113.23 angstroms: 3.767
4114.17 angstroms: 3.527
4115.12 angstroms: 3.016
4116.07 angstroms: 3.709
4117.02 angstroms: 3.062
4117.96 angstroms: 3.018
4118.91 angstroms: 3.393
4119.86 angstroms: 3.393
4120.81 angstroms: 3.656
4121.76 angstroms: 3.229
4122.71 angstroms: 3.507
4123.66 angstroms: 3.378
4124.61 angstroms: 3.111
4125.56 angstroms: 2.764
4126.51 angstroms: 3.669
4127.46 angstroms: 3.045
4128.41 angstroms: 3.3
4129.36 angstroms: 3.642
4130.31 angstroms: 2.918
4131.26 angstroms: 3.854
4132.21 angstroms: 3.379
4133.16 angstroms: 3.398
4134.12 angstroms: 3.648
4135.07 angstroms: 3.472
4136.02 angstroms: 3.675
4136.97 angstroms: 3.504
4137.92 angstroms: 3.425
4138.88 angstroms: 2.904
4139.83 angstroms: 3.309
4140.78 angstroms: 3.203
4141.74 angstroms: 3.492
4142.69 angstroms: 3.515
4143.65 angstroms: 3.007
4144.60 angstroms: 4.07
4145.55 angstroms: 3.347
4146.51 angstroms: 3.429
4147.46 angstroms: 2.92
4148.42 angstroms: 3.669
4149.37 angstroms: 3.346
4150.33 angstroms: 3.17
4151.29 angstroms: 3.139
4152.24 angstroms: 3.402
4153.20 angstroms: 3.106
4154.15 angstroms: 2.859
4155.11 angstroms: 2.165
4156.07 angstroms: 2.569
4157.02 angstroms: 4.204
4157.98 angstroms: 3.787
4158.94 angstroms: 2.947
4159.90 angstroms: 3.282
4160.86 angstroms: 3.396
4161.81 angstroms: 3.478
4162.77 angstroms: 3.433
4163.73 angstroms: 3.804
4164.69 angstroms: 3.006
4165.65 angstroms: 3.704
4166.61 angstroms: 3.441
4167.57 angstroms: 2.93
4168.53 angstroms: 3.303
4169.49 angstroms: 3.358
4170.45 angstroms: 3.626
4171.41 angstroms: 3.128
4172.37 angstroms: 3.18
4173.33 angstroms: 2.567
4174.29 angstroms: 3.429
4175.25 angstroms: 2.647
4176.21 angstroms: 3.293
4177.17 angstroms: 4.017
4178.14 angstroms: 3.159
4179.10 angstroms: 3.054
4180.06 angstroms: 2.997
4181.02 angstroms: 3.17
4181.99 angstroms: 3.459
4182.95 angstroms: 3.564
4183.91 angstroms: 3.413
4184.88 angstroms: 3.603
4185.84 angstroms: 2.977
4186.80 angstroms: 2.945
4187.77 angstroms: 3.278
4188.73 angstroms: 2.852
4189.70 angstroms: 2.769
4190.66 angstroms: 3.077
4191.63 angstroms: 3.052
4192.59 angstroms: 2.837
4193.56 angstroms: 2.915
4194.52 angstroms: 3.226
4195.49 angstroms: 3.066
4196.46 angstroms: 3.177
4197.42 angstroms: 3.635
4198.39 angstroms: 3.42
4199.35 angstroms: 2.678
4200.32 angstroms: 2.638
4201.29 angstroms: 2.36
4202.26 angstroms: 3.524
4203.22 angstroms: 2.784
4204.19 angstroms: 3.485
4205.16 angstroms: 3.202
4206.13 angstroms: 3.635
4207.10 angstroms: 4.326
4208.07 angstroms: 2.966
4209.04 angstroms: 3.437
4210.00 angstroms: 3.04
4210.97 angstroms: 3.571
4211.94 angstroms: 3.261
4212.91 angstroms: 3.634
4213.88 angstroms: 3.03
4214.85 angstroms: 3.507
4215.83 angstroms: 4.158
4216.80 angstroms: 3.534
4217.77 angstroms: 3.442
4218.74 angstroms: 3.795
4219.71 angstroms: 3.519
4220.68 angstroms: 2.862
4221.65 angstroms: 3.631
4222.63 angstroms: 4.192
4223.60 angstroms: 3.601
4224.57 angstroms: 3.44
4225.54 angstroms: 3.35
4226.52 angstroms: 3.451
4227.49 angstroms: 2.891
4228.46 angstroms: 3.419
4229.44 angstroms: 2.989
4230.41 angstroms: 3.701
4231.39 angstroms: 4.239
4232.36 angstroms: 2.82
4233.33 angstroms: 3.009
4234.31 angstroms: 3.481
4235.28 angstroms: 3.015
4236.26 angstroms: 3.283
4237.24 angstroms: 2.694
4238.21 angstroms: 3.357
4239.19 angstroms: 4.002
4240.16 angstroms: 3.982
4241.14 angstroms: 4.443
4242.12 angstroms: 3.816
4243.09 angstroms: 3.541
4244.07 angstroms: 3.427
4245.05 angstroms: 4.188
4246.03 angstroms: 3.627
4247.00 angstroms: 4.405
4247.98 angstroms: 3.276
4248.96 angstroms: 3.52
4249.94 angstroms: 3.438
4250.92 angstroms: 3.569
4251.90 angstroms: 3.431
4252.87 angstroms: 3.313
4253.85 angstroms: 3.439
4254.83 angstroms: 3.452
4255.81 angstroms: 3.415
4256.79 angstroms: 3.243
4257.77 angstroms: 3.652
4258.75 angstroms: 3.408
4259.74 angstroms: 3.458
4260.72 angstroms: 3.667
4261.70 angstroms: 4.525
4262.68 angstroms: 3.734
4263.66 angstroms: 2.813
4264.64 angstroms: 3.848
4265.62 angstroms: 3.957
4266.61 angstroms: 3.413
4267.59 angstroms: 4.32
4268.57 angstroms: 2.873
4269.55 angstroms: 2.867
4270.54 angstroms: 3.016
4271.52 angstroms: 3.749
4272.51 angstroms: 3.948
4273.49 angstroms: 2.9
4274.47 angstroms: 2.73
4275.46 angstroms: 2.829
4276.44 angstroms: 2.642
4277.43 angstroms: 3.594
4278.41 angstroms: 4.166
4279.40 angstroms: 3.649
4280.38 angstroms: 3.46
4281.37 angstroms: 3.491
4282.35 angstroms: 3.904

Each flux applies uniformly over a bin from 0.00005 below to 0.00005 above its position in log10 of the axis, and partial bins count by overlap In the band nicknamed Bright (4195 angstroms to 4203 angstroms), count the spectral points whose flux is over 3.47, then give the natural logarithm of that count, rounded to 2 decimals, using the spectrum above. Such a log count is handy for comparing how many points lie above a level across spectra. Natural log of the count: 0.69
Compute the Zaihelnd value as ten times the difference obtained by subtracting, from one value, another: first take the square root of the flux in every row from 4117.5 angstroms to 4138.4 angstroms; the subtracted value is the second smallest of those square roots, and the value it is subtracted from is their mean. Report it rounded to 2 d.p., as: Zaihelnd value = 1.29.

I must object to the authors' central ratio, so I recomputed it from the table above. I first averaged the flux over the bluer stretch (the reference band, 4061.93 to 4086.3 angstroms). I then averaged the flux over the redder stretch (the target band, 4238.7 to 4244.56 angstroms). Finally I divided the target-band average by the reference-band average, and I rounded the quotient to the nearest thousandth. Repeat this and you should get 1.177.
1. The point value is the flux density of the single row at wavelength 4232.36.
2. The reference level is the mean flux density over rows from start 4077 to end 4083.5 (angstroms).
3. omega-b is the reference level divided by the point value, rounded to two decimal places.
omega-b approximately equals 1.14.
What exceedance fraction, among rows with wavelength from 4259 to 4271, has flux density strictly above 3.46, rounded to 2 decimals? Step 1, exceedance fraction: 0.50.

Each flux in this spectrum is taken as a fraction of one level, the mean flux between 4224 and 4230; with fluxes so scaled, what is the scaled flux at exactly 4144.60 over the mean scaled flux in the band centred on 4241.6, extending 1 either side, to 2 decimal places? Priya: 0.99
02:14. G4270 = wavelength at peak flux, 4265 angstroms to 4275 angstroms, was 4267.59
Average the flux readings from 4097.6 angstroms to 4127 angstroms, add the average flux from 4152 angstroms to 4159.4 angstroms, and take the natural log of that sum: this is 1.85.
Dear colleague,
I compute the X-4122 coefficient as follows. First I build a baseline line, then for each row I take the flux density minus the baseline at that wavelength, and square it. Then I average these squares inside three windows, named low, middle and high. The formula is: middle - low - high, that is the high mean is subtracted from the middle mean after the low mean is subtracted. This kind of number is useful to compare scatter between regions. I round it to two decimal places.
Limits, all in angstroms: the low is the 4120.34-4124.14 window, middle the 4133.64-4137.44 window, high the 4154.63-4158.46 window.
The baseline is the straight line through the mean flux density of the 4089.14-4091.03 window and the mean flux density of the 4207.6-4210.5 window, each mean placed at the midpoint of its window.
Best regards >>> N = -0.66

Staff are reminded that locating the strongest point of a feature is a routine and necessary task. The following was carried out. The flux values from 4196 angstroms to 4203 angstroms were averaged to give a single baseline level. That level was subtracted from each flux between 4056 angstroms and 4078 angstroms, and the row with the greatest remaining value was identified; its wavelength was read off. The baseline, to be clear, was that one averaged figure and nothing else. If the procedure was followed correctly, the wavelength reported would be 4069.89 angstroms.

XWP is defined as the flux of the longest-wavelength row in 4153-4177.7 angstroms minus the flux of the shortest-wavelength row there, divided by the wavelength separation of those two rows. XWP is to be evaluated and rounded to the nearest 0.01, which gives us 0.04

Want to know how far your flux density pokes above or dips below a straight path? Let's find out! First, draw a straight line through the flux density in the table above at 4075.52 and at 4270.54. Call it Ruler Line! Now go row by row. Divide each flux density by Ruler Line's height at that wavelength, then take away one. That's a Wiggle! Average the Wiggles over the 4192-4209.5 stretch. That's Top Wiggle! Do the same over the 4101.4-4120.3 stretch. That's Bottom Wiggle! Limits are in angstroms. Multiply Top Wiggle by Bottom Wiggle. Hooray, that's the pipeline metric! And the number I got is 0.020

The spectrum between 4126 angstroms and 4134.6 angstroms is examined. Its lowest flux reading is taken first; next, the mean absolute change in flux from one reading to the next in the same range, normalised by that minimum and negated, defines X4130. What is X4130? -0.16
